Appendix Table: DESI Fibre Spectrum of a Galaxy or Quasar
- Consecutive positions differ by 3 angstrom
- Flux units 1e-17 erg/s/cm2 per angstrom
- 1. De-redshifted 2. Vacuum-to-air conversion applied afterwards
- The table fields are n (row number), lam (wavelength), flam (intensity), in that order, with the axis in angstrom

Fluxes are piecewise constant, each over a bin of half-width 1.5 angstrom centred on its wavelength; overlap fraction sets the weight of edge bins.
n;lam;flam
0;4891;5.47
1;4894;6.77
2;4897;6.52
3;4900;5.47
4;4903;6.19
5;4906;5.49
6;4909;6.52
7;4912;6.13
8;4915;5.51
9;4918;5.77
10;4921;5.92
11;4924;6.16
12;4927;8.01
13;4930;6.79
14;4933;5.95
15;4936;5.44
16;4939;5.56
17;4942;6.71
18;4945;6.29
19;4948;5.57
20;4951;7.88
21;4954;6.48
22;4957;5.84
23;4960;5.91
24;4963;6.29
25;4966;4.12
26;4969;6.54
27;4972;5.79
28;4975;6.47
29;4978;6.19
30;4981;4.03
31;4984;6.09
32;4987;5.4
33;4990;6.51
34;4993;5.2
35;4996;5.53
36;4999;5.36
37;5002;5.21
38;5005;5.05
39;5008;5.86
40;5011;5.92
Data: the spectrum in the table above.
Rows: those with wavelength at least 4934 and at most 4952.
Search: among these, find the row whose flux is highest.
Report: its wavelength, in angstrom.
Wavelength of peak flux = 4951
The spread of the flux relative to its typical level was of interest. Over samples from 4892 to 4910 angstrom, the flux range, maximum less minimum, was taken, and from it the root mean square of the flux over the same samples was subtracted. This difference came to -4.88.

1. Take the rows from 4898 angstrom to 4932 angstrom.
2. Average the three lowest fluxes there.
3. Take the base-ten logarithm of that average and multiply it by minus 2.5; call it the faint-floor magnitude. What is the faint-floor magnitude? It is -1.85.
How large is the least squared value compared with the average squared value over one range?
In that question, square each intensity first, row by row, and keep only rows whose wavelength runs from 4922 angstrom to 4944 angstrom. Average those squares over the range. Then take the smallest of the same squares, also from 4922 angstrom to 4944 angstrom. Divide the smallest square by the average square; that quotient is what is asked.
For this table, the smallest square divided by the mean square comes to 0.72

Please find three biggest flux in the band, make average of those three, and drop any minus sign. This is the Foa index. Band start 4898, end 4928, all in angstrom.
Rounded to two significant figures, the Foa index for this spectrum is 6.9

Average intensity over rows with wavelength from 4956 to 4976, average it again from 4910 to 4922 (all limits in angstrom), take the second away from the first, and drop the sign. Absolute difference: 0.02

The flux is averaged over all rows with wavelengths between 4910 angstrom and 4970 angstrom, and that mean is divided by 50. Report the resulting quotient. 0.123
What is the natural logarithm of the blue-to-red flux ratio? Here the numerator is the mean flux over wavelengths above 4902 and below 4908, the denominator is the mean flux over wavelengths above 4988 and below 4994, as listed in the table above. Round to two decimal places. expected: 0.00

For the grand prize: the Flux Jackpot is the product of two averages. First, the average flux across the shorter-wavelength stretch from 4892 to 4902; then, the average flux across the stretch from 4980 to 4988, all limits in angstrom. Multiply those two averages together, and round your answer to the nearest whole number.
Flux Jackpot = 32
